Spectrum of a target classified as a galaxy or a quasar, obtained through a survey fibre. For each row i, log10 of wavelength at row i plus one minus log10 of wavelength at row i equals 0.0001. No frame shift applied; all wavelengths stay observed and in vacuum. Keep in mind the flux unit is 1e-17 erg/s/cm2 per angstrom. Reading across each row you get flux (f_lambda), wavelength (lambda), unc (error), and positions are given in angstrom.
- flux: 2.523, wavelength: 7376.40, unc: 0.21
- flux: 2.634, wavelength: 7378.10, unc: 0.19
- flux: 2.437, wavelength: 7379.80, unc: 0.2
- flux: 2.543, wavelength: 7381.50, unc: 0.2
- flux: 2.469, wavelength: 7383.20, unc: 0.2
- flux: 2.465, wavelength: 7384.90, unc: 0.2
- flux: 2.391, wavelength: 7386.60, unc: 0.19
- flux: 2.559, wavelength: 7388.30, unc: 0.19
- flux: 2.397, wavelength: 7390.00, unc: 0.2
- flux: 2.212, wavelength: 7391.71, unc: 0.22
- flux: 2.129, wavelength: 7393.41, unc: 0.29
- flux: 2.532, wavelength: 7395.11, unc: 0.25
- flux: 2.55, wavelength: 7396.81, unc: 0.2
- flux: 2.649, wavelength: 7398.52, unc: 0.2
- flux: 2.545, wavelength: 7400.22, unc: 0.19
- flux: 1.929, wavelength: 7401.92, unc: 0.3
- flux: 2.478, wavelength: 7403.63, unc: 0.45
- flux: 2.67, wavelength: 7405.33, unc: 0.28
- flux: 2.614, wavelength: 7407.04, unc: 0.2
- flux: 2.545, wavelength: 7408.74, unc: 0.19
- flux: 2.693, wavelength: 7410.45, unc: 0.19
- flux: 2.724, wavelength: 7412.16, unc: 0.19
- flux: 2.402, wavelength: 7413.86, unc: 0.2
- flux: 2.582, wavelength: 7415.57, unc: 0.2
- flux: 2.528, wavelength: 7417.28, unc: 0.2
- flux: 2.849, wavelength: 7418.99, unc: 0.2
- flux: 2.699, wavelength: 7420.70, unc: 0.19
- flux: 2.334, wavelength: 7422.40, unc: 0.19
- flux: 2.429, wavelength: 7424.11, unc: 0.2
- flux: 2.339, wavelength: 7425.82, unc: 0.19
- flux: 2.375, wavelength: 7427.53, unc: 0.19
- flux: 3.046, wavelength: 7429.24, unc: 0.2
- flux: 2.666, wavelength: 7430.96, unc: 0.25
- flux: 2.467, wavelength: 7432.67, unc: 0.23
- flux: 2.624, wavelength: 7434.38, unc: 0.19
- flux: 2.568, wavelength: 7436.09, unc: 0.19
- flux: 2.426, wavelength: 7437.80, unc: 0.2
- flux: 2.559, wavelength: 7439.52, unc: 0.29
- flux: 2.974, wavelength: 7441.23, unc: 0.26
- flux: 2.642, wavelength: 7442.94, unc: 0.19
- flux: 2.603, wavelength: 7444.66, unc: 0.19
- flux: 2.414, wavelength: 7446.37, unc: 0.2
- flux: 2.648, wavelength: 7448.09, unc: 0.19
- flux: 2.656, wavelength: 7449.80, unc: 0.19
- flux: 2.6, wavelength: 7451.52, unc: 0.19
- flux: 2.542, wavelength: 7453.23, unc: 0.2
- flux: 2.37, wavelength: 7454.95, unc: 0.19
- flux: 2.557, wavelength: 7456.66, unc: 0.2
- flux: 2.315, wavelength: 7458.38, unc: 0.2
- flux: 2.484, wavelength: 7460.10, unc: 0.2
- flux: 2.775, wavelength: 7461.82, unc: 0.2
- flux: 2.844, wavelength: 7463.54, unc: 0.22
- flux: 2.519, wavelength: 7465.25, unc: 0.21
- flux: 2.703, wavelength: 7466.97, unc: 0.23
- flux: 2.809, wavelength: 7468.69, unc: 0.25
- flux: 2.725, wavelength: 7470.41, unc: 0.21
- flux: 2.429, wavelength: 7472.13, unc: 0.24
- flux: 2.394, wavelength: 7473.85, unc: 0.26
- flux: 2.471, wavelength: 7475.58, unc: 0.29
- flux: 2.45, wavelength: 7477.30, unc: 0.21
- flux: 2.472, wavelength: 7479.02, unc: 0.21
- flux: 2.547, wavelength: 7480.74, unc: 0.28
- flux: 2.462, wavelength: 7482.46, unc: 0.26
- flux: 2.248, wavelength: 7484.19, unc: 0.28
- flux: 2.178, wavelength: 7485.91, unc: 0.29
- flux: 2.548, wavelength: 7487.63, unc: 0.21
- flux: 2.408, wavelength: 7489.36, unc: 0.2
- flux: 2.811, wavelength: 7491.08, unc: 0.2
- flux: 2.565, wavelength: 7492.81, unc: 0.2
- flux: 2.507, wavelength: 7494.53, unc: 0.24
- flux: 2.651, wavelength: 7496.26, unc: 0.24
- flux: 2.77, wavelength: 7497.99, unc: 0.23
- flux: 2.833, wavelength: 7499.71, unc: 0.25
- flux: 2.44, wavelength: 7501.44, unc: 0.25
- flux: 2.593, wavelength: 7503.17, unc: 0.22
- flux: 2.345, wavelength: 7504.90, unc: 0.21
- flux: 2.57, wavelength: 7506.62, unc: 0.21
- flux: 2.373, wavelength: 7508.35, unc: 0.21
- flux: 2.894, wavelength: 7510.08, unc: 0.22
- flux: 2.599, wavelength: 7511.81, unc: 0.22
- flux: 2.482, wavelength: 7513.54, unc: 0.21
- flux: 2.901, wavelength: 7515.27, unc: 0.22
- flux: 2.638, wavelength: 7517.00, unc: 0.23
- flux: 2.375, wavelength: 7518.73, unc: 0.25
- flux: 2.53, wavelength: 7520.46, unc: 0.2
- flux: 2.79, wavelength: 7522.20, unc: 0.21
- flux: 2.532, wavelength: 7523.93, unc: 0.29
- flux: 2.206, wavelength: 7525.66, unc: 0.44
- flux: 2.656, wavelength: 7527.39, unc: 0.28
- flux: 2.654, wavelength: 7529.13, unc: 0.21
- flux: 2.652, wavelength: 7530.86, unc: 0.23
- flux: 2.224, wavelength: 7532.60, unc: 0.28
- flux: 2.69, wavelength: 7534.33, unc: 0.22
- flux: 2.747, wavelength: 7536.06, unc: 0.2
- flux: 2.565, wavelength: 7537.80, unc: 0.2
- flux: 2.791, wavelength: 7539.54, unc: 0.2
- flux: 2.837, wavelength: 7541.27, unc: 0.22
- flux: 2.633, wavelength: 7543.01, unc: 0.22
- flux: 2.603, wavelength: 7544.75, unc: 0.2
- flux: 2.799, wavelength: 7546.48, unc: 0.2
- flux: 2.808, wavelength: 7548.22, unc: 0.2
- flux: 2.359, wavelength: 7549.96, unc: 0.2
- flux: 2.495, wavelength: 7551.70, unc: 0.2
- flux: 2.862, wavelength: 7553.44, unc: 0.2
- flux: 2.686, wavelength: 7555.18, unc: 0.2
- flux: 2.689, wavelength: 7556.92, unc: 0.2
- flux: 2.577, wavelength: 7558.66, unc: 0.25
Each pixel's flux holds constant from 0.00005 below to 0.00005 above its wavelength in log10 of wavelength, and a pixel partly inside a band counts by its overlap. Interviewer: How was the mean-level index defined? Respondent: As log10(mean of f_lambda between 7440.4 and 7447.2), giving 0.425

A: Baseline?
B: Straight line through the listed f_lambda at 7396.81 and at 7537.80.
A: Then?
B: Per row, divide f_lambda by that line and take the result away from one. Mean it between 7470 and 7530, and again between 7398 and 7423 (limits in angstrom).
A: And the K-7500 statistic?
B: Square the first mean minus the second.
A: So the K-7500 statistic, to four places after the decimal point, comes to 0.0000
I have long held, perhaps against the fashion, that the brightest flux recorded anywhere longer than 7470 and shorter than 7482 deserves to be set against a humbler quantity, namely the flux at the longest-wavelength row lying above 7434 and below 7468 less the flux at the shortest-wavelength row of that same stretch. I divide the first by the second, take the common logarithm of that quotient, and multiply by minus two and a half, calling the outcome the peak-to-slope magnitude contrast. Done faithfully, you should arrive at -3.8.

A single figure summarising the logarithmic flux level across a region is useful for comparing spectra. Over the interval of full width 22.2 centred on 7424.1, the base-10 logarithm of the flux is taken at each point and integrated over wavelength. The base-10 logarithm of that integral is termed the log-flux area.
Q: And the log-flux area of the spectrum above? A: 0.957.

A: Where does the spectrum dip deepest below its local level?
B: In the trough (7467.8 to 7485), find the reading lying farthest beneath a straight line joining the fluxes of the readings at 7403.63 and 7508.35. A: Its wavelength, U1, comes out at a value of 7484.19 angstrom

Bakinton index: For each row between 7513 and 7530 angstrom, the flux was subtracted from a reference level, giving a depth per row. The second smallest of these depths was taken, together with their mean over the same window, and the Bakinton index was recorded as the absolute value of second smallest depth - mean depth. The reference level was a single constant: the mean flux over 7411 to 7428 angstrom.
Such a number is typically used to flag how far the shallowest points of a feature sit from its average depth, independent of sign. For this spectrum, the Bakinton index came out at 0.21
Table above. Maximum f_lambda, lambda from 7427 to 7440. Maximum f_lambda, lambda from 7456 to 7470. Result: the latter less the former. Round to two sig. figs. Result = -0.20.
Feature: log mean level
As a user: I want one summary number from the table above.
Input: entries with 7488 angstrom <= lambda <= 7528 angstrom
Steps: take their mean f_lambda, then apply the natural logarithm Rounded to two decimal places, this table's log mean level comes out 0.95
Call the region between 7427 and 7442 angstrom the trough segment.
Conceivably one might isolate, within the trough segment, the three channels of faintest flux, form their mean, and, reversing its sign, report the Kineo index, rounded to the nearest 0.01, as -2.42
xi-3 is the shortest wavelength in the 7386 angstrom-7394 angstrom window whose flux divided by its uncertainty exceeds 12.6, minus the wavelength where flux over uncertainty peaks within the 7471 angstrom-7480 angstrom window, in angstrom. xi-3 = -90.7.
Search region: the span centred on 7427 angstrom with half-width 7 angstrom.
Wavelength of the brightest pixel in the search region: 7429.24 angstrom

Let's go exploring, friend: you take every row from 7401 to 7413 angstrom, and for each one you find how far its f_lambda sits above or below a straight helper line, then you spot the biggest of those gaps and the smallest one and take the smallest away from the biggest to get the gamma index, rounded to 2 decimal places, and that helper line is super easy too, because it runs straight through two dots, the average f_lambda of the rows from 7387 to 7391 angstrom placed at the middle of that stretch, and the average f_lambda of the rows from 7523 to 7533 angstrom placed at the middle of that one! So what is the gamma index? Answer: 0.79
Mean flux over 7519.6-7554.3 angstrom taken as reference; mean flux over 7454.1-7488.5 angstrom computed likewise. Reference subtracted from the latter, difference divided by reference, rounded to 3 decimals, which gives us -0.041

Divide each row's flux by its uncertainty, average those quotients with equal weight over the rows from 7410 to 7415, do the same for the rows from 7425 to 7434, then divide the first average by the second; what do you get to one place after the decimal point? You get 1.1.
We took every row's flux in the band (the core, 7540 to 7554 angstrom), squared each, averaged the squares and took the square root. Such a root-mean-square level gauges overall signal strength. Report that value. 2.680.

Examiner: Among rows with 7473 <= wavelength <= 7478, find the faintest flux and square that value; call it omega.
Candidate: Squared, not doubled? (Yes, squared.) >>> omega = 5.73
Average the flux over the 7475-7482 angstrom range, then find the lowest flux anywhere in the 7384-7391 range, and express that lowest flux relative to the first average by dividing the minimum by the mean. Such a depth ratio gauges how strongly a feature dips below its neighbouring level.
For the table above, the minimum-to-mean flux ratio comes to 0.96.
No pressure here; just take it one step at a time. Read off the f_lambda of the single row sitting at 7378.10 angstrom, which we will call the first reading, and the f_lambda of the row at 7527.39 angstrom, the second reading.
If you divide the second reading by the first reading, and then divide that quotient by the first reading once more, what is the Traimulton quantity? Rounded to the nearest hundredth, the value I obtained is 0.38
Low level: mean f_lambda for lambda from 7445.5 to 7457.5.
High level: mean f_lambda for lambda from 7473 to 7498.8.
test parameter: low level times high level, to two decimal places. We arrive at 6.35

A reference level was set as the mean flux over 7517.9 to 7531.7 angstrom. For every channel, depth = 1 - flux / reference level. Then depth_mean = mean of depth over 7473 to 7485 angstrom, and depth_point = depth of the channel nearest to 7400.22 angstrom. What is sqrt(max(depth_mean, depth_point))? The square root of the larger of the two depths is 0.21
